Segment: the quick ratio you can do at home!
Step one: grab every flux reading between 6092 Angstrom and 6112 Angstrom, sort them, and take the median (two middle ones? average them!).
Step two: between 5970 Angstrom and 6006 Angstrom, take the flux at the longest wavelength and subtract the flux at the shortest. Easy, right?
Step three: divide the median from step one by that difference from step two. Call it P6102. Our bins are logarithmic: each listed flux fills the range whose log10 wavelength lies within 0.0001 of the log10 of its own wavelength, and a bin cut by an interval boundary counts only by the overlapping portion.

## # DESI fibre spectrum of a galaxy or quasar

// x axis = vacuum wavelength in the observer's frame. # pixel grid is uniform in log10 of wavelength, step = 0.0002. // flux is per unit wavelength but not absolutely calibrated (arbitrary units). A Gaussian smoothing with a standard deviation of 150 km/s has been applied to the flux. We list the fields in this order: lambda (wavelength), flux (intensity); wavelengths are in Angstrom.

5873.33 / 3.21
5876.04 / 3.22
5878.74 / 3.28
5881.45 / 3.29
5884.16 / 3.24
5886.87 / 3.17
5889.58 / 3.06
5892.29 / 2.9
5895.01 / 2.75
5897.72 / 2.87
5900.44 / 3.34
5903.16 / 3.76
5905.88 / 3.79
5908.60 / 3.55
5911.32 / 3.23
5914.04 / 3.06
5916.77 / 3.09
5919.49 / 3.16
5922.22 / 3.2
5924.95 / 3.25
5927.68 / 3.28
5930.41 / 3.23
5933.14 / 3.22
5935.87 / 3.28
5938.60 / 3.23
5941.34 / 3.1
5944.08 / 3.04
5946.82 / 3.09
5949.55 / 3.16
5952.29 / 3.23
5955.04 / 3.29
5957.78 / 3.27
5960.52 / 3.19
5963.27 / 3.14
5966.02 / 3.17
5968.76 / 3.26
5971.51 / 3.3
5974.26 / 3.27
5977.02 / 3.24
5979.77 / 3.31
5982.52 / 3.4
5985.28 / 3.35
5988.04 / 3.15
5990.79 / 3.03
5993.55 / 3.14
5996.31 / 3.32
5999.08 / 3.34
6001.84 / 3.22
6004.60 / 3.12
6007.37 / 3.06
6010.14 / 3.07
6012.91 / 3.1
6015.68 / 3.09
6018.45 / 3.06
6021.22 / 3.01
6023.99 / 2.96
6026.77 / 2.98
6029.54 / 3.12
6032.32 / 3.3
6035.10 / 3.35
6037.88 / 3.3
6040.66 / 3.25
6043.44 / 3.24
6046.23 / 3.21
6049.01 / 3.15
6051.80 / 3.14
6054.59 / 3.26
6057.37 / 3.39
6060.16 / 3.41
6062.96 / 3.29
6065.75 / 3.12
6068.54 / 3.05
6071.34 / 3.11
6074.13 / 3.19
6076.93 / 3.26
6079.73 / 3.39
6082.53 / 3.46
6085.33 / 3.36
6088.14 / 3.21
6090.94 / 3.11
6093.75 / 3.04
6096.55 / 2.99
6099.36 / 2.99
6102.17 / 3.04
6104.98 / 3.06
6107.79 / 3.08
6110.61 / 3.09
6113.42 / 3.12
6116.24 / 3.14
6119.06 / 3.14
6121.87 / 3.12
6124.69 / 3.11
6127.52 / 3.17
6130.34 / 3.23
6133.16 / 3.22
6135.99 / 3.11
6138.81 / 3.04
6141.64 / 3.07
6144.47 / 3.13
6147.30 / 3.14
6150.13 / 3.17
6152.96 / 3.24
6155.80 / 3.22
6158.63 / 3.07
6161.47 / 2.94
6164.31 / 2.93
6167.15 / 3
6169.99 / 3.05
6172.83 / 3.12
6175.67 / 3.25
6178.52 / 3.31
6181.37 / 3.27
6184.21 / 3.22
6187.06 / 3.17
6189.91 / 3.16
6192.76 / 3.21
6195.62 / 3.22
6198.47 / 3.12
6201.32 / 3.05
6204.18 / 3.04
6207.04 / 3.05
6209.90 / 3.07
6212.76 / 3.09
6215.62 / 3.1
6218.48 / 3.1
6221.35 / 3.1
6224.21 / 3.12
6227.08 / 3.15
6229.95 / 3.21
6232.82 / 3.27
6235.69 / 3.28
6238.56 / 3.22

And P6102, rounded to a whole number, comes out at -17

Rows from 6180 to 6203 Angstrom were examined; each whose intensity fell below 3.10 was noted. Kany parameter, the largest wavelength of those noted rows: 6201.32 Angstrom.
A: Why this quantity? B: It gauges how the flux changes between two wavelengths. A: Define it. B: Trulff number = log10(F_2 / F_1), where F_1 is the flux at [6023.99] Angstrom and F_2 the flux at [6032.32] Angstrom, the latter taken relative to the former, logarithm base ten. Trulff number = 0.05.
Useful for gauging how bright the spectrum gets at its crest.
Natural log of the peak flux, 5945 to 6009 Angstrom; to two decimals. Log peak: 1.22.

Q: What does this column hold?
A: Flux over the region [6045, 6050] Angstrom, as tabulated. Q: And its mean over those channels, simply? 3.18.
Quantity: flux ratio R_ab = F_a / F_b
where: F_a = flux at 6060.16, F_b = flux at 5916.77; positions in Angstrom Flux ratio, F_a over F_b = 1.10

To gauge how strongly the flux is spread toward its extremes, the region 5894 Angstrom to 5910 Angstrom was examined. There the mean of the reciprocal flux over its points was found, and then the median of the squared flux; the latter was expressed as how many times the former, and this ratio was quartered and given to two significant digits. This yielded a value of 9.8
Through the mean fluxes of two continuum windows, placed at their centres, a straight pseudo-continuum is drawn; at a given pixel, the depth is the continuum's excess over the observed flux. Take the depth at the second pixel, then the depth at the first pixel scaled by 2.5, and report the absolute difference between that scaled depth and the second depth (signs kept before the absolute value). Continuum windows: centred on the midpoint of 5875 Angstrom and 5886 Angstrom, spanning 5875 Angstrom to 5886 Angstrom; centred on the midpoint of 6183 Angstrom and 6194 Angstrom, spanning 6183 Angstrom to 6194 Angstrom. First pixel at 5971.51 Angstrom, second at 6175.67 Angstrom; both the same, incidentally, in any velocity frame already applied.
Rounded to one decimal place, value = 0.1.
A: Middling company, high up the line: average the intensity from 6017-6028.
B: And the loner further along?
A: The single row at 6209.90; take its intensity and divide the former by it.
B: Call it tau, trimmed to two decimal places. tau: 0.98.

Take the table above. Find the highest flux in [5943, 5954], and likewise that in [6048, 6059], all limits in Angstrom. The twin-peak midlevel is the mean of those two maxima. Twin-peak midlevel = 3.31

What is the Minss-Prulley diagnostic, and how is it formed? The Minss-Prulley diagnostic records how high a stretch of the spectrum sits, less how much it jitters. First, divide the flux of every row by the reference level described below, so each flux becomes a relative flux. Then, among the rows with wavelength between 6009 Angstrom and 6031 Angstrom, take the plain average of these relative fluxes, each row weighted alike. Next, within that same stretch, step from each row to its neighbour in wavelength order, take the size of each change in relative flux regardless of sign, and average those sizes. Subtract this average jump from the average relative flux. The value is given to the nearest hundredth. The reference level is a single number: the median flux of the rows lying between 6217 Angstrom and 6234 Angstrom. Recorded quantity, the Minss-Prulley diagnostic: 0.96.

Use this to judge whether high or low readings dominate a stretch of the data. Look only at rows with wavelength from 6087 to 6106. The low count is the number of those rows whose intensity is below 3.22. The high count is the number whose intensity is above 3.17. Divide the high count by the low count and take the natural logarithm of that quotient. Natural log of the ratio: -1.9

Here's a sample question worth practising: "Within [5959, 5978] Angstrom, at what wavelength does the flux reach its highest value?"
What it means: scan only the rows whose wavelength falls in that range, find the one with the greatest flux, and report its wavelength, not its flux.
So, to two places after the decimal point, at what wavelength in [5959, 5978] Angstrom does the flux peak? 5971.51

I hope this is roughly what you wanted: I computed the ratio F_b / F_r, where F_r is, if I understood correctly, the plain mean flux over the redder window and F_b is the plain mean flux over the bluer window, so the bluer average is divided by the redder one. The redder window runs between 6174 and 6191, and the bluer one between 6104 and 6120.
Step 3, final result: 0.96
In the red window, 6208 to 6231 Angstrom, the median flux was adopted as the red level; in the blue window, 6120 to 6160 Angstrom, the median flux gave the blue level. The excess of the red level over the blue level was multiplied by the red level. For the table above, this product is -0.11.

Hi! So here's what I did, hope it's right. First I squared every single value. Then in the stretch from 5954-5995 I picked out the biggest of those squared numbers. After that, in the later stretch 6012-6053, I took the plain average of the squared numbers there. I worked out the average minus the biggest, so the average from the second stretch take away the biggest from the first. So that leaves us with -1.6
